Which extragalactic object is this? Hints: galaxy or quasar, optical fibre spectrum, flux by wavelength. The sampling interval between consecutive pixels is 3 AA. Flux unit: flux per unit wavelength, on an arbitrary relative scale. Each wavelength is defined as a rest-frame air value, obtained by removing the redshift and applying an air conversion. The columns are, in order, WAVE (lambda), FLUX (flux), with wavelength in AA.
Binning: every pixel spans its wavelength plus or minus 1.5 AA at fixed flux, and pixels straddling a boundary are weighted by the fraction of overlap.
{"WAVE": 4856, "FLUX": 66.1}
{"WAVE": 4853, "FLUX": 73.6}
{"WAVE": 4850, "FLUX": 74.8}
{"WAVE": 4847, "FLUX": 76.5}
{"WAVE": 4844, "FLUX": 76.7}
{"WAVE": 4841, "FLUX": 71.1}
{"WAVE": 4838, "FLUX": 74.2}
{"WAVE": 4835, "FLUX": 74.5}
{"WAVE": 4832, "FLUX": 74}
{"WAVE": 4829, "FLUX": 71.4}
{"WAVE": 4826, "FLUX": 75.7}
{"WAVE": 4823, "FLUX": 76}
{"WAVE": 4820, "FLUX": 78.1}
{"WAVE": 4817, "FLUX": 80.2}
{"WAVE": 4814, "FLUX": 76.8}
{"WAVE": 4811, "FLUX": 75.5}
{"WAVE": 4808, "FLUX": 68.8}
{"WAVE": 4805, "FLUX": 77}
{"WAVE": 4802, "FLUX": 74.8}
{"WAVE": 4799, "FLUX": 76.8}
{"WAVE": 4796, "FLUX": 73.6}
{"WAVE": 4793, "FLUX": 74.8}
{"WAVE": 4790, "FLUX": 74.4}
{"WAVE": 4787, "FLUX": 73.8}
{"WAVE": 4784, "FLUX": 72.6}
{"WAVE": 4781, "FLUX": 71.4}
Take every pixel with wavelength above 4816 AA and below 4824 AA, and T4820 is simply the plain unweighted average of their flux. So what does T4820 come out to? 78.1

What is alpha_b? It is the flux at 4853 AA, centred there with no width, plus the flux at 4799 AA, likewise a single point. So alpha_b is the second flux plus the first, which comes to 150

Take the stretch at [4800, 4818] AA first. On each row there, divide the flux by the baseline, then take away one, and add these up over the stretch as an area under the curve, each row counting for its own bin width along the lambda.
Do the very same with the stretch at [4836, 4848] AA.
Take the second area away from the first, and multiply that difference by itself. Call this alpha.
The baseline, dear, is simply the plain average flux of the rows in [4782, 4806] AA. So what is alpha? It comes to 0.043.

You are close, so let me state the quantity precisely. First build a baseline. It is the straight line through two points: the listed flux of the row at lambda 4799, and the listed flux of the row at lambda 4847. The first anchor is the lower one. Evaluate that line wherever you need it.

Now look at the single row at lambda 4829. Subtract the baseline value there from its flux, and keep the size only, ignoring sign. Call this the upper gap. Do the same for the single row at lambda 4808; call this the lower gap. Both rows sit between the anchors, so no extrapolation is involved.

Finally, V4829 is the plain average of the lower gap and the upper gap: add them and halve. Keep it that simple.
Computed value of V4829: 6.6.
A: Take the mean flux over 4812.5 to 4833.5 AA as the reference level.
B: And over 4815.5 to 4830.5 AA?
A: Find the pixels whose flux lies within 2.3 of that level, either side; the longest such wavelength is 4826 AA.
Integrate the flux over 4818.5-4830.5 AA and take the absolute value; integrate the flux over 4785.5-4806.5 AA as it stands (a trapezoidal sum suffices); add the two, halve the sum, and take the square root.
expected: 35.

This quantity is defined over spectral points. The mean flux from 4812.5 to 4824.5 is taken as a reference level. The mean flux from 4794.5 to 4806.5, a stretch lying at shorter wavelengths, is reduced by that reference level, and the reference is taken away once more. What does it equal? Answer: -80.0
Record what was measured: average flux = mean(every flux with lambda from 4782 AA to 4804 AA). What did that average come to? 74.4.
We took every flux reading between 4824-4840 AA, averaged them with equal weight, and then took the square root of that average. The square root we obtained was 8.60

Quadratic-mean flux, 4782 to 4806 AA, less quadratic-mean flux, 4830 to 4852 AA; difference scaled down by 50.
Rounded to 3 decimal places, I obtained 0.004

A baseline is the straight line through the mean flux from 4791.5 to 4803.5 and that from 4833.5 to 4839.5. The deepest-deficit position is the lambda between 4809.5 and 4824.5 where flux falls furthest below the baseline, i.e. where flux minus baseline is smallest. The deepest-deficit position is 4811 AA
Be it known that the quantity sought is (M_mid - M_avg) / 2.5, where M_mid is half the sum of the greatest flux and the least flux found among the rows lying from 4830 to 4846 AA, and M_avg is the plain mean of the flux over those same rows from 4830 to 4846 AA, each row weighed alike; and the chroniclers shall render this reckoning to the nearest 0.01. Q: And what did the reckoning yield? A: -0.08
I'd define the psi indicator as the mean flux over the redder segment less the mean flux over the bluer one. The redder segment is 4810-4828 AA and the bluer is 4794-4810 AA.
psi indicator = 3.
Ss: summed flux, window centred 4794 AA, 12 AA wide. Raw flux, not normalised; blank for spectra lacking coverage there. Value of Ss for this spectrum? 299.6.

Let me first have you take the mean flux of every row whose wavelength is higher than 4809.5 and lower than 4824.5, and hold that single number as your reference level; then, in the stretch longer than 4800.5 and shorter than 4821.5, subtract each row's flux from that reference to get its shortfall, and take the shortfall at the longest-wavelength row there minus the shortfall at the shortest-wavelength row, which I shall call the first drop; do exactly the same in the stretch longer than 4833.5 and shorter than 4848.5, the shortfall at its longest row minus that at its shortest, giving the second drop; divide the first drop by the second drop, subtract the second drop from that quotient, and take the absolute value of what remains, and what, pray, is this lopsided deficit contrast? 4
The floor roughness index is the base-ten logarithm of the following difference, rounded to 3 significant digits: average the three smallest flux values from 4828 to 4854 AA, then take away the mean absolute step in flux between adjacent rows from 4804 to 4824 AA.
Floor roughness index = 1.83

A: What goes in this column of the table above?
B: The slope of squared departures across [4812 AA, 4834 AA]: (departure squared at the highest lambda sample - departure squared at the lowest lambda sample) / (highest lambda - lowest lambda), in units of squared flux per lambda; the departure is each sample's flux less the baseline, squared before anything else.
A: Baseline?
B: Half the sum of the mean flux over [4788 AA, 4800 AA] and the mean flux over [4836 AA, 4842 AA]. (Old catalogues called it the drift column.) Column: -0.5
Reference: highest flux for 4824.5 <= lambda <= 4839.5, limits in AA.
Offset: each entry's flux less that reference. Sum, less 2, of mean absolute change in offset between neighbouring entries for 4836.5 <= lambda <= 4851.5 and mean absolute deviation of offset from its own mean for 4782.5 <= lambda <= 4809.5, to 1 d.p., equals 2.3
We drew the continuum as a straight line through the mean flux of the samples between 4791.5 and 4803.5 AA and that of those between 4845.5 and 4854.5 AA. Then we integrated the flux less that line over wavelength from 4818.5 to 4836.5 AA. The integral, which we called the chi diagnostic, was -1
